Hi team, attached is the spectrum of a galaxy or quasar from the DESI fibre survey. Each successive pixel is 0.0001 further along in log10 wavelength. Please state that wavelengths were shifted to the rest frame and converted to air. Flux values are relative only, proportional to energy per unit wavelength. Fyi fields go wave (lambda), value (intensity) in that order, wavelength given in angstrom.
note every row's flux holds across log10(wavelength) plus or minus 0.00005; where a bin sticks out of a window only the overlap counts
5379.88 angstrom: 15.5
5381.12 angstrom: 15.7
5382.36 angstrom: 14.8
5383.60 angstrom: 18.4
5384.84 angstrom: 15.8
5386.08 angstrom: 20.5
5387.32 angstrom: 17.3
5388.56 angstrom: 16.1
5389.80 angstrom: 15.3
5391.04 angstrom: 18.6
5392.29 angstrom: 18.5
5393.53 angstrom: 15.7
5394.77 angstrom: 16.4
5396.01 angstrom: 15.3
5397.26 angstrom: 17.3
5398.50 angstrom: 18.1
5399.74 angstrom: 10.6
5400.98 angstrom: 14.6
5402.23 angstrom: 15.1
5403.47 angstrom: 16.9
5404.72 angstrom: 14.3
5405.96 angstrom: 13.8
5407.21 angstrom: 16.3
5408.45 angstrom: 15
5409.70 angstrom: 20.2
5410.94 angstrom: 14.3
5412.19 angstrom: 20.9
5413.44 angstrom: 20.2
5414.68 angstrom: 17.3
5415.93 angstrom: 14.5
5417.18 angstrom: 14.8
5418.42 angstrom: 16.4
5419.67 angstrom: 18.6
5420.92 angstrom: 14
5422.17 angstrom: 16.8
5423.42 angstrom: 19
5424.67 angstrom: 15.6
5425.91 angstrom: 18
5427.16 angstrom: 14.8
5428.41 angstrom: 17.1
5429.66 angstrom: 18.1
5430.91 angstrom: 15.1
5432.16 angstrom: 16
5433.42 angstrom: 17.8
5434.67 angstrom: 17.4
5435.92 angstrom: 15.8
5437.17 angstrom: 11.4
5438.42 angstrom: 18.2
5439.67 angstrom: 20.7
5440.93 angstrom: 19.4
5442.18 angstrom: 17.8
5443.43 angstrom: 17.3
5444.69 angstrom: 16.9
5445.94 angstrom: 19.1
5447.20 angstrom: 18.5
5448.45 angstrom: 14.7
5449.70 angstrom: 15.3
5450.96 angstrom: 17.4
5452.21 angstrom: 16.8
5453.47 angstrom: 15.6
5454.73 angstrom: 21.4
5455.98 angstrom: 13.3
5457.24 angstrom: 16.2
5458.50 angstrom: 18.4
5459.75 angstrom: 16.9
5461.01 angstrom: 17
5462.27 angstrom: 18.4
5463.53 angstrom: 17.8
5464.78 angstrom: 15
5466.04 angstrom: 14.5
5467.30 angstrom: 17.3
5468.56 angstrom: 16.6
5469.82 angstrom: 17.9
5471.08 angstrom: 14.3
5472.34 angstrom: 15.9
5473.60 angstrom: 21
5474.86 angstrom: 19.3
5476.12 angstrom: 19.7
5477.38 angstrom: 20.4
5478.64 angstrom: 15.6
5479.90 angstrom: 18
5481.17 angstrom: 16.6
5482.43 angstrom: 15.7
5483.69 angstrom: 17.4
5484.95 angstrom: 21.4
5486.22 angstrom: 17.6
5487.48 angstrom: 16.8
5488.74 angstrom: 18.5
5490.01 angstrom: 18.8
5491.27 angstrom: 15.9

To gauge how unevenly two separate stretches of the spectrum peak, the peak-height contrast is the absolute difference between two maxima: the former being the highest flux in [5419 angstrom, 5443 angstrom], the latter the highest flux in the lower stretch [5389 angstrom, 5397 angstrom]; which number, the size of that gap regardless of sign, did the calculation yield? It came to 2.1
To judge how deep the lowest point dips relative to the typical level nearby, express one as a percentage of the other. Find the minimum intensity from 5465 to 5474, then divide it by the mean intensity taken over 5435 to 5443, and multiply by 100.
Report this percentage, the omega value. 83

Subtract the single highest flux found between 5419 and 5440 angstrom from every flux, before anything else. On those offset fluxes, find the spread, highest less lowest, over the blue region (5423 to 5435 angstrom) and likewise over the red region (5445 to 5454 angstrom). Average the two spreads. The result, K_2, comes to 4.3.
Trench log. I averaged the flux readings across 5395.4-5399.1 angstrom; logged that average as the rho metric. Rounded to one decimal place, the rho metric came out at 16.9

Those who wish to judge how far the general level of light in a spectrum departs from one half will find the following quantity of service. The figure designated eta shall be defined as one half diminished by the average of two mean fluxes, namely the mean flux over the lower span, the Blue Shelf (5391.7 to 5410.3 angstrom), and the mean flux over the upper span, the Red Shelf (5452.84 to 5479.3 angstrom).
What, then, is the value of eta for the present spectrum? -16.1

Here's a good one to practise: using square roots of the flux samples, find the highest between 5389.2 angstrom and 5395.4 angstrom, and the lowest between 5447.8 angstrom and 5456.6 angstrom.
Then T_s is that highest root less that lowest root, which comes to 0.67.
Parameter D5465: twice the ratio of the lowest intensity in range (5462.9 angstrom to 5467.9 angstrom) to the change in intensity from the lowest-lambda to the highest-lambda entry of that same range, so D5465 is -58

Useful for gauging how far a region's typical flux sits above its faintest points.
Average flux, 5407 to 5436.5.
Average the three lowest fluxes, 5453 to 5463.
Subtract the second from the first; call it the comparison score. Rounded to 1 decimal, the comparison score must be 1.8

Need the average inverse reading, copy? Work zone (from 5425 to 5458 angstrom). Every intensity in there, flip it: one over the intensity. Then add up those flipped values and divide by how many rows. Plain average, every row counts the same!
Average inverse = 0.0601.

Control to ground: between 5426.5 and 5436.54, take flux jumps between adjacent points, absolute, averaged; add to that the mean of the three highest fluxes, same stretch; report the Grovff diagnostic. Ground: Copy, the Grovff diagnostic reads 19.3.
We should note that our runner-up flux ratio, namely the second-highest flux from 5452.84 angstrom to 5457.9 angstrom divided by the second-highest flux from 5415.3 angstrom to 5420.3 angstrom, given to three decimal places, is 0.988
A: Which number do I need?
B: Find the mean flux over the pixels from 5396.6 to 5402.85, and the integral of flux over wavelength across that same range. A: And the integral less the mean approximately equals 79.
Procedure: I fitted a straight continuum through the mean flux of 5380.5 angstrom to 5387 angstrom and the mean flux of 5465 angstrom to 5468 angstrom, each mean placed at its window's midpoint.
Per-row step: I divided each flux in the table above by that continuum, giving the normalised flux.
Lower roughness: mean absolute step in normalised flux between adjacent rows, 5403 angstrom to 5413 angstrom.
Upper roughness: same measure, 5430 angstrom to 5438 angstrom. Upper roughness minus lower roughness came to -0.10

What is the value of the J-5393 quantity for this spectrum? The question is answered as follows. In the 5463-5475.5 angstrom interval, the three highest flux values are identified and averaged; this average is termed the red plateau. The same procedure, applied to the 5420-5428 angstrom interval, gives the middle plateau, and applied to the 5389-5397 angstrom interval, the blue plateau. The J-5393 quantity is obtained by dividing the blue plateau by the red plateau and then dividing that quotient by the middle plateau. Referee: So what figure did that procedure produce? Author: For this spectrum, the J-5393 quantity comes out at 0.0513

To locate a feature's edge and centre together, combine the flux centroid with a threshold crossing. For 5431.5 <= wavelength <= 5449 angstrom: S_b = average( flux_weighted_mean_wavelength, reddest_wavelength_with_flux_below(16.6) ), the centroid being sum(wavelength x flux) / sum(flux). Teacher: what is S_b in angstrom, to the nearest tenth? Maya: 5444.4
